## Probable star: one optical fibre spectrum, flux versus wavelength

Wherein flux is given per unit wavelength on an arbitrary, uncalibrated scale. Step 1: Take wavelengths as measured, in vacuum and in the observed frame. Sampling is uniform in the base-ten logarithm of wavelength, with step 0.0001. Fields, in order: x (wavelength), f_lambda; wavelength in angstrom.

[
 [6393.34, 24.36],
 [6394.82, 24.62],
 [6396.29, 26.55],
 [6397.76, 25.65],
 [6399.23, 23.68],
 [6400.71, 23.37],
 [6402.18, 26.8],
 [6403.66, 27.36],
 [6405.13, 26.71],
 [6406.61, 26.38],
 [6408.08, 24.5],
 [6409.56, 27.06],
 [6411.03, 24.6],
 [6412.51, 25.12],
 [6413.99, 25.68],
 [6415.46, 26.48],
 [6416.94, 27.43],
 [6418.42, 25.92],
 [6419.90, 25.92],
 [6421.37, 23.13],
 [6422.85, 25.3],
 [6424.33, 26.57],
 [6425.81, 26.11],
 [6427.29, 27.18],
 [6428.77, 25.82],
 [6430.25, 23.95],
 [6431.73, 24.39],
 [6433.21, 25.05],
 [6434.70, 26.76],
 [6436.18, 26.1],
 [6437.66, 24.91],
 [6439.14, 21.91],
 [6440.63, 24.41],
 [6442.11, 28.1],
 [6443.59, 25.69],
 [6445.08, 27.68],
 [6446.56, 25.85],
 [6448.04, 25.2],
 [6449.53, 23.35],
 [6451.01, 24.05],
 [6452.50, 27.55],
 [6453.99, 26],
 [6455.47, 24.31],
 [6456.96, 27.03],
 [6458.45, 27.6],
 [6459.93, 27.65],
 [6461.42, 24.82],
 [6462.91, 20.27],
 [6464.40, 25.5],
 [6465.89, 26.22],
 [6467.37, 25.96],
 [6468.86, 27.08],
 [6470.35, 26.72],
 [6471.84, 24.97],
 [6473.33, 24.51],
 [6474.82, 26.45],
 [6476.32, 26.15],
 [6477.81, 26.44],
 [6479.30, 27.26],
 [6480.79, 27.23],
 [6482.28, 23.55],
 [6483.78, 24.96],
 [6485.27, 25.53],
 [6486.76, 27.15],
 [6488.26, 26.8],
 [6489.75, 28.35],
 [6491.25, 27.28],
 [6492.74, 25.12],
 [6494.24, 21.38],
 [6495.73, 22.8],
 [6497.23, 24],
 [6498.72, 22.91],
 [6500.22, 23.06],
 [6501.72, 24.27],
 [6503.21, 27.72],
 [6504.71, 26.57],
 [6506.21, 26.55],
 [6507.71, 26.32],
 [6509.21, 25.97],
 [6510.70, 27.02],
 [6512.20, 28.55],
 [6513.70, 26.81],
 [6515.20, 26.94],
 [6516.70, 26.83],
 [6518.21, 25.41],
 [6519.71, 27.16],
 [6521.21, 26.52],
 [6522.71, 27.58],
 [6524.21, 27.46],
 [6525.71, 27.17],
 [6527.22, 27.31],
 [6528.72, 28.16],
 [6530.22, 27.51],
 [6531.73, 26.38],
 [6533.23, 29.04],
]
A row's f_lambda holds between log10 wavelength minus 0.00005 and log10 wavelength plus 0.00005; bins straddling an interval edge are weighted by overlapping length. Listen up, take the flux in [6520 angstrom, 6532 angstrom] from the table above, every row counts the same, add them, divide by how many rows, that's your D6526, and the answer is 27.3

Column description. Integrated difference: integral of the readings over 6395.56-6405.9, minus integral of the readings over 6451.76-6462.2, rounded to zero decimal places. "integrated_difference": -10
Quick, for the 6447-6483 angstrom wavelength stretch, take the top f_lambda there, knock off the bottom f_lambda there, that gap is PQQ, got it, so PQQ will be 7.4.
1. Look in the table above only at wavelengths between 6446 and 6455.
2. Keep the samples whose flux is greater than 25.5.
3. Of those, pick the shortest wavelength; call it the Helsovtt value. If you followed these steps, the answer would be 6446.56 angstrom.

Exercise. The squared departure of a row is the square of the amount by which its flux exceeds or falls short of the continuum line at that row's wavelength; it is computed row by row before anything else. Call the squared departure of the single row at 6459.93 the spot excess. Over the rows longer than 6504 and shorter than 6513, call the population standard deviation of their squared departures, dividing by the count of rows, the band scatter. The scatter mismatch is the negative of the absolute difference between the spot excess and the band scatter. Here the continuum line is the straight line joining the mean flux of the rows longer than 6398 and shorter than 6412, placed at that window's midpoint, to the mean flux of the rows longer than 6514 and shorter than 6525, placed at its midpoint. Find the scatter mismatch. -1.0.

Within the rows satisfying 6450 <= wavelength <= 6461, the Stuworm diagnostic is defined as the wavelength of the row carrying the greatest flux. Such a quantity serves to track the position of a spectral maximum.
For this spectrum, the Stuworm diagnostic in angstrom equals 6459.93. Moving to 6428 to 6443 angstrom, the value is 6442.11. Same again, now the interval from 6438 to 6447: 6442.11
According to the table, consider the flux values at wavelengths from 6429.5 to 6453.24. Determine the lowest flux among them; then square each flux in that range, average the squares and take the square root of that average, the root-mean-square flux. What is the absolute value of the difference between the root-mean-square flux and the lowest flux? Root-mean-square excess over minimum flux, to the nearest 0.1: 3.5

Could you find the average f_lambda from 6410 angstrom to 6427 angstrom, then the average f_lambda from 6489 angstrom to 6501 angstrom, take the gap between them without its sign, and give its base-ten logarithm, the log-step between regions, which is 0.1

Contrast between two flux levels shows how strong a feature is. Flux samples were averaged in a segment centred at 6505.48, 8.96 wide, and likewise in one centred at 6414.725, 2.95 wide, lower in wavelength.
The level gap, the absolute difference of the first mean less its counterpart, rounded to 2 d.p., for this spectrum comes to 0.15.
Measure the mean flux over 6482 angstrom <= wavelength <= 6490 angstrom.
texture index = 26.1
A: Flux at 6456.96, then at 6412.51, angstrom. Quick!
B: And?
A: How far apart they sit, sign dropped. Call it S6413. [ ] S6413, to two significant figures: 1.9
